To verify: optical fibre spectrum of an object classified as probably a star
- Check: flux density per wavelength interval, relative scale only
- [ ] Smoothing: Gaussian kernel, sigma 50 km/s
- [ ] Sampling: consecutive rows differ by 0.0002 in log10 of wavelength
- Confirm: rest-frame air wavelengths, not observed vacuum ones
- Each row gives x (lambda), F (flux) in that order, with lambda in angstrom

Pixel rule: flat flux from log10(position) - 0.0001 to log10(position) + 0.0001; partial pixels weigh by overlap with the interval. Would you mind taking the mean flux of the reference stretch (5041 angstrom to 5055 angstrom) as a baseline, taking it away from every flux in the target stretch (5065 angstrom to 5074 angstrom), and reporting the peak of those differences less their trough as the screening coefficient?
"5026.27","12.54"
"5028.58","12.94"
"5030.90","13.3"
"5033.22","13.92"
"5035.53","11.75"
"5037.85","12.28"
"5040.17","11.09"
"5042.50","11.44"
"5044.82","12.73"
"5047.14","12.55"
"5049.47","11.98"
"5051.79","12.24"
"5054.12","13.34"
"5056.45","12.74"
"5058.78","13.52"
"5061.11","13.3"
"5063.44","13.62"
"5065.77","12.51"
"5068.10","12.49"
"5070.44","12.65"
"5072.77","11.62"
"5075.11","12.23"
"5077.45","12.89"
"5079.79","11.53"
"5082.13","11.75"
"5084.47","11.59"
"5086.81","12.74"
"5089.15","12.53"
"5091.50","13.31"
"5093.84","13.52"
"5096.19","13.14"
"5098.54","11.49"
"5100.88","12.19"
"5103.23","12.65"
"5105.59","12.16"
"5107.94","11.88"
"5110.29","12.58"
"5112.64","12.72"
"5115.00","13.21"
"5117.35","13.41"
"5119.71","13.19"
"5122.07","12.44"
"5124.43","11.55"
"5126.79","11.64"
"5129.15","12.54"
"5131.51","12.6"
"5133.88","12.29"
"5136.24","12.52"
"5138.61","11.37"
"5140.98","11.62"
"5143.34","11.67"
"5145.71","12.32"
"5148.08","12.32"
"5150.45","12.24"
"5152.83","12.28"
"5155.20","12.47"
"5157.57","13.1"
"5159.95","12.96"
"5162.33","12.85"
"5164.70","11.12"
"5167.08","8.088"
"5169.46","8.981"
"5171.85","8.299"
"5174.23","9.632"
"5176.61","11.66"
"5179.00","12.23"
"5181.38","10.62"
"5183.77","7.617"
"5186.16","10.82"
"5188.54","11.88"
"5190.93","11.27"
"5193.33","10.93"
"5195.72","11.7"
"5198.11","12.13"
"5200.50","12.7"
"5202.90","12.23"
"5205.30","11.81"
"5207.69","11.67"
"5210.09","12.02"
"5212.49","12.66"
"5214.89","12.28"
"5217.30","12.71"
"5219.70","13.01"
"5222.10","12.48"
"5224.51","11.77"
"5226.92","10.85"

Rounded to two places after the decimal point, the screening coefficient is 1.03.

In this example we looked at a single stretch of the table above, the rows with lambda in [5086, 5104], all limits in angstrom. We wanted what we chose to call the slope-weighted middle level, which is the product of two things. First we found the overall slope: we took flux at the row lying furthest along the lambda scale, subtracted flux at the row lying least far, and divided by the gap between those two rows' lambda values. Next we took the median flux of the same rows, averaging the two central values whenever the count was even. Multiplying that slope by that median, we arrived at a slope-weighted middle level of -0.1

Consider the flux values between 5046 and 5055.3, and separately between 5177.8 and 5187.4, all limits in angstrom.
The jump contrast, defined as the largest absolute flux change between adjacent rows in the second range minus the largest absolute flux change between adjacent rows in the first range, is 2.1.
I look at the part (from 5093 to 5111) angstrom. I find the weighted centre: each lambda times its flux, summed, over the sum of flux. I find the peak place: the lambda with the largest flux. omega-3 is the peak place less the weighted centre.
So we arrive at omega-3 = -8.1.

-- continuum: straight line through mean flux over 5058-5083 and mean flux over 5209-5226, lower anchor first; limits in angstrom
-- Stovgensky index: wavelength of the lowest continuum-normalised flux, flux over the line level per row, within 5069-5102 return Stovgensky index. 5098.54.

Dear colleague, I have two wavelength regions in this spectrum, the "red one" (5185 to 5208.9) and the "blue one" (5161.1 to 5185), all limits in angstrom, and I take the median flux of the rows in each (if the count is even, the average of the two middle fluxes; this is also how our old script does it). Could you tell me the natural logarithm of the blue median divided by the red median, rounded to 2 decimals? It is -0.15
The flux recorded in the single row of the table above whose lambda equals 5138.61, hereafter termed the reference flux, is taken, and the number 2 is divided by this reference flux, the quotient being 0.176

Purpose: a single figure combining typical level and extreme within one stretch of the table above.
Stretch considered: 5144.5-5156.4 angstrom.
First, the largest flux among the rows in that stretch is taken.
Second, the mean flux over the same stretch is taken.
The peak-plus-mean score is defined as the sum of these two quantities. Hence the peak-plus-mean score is 24.8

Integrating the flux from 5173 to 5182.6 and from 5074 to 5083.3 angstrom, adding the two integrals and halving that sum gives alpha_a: 109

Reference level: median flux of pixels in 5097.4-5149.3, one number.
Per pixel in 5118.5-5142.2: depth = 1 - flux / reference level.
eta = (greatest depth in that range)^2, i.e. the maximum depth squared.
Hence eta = 0.0059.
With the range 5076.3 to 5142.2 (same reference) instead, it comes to 0.0059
